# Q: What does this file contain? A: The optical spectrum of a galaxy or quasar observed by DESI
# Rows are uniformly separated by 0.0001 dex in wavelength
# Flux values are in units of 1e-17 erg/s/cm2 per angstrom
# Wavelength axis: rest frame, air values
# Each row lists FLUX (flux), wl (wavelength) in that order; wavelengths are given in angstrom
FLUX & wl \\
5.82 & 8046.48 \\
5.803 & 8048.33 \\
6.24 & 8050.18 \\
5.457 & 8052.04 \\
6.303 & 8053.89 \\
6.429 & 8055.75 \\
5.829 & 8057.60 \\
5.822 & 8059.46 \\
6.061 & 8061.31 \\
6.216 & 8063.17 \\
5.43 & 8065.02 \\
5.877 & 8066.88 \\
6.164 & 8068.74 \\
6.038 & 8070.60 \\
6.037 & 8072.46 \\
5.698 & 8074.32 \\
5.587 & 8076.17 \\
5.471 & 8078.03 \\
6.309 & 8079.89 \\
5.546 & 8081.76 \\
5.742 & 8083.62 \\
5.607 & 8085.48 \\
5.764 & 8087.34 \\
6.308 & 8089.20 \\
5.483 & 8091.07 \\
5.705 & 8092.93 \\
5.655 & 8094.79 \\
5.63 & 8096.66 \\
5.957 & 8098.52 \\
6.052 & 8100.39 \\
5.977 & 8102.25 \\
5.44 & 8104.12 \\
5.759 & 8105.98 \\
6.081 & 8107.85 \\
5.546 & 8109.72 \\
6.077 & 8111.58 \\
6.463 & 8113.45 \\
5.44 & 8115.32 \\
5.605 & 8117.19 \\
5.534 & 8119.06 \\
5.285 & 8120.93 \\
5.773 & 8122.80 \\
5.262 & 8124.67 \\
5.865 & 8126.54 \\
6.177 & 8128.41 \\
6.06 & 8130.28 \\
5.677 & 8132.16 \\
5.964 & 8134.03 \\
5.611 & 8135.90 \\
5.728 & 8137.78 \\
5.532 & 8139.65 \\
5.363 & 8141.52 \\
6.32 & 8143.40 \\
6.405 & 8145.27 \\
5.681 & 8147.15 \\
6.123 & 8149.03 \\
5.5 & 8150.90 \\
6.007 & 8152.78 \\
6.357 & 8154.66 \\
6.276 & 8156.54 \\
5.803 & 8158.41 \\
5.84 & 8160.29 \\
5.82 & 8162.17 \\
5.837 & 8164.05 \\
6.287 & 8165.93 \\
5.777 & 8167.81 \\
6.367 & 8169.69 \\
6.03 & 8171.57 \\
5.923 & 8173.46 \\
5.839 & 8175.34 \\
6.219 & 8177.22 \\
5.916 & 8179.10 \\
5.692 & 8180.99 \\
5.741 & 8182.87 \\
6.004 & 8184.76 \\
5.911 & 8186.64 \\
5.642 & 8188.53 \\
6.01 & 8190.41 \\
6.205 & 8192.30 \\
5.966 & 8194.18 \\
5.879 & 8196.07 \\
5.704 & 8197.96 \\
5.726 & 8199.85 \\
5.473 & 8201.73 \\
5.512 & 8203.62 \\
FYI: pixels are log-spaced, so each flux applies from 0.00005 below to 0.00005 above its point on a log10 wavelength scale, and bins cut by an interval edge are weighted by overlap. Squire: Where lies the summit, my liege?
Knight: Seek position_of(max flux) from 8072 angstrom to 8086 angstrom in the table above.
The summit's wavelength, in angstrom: 8079.89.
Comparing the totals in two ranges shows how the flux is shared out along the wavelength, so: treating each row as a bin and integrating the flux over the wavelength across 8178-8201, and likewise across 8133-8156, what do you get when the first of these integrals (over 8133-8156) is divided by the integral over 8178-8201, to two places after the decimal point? 1.00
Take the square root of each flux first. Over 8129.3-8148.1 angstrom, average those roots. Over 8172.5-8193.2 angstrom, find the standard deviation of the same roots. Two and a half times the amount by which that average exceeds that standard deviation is 5.94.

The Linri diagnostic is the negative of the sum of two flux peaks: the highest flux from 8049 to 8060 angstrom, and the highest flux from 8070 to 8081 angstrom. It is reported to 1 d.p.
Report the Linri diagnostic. -12.7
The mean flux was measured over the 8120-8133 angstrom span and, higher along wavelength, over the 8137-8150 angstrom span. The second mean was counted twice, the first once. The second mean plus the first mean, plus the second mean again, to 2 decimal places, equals 17.49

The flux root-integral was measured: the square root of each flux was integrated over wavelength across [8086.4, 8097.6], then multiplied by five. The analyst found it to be 134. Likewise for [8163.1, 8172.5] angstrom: 116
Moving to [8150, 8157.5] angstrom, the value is 92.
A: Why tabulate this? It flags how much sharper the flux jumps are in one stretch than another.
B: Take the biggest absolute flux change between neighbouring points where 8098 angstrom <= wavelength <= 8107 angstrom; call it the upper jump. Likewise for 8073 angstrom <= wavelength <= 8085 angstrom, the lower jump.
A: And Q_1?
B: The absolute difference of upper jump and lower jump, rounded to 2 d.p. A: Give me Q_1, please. 0.30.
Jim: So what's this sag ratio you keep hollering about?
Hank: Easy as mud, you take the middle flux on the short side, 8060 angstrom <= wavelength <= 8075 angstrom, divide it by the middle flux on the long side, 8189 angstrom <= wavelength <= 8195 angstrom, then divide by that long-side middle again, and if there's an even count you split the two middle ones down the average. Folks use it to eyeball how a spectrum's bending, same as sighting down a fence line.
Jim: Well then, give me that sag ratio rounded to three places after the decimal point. 0.167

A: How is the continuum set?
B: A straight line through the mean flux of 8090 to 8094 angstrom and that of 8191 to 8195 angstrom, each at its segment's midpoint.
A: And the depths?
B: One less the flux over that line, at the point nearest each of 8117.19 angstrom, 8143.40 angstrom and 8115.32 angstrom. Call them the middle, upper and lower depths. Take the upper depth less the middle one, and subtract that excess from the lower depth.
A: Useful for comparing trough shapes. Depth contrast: 0.15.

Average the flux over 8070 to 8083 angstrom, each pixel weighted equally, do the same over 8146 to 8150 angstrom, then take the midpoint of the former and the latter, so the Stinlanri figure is 5.86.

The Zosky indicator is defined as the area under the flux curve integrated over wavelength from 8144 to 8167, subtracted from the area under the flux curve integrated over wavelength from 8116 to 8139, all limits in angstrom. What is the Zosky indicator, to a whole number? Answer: -7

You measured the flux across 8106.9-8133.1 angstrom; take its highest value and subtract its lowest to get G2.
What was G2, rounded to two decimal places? 1.20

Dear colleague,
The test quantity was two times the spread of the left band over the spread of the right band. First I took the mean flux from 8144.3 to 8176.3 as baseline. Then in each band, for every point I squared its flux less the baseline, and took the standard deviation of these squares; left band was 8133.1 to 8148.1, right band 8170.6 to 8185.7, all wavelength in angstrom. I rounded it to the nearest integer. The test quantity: 7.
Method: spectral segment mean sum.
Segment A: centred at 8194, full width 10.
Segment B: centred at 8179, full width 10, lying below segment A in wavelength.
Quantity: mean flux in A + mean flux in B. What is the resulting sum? 11.8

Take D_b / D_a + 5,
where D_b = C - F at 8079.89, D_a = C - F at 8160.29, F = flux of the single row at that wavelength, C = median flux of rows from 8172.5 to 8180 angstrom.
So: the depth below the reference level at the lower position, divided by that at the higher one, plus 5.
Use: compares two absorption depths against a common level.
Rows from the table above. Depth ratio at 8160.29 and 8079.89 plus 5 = 0.1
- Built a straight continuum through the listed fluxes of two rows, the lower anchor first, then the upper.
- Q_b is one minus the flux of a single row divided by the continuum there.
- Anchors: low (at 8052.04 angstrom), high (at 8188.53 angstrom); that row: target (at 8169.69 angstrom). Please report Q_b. -0.13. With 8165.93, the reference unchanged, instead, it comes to -0.12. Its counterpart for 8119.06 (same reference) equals 0.00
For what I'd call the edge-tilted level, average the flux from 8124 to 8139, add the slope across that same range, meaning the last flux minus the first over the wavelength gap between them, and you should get 5.83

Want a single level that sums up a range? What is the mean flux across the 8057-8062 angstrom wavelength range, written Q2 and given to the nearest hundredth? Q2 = 5.90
